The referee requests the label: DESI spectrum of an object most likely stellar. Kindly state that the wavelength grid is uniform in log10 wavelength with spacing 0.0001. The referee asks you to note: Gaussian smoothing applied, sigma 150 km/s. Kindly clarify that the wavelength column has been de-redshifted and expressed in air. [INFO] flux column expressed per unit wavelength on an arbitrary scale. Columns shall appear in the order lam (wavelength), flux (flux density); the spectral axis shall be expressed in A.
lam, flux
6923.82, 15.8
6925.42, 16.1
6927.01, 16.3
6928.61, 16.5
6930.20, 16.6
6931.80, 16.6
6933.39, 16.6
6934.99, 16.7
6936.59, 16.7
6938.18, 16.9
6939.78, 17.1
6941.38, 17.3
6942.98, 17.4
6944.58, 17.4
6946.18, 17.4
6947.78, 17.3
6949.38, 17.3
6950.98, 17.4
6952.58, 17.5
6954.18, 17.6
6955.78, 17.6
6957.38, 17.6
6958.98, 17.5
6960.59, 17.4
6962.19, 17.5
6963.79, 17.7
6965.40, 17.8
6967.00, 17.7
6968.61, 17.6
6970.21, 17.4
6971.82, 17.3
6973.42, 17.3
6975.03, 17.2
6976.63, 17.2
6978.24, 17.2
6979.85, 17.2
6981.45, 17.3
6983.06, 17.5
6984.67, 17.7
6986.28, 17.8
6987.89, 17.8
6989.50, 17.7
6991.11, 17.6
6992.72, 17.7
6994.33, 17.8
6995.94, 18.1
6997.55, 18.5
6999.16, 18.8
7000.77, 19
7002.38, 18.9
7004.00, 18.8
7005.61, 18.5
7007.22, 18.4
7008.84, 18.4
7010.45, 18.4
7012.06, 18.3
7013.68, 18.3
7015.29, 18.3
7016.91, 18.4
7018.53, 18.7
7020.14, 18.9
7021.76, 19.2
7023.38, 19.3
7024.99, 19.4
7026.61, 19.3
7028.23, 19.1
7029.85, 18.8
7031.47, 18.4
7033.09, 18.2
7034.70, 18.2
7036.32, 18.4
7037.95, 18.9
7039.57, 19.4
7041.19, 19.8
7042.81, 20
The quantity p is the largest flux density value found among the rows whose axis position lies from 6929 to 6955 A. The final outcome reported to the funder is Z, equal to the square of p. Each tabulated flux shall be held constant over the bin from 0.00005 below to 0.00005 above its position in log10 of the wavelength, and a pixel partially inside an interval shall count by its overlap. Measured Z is 310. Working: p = 17.6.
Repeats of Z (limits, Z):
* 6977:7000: 353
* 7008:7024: 372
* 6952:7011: 361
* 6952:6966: 317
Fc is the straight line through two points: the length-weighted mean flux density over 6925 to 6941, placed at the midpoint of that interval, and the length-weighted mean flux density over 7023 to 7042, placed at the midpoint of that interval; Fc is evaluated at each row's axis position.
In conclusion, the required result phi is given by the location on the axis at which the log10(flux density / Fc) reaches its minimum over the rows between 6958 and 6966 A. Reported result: 6960.59 A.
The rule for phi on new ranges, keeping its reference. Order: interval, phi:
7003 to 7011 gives 7010.45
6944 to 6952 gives 6949.38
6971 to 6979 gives 6978.24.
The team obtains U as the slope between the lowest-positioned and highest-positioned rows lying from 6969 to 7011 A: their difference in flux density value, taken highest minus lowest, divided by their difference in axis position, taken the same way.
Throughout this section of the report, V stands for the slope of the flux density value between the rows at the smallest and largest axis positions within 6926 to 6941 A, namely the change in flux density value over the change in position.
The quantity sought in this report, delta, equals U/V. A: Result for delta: 0.4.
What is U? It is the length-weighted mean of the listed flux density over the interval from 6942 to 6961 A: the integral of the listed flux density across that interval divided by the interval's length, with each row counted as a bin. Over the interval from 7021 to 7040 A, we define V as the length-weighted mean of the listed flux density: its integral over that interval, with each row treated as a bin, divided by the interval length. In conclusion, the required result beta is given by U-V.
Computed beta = -1.42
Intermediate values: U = 17.4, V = 18.9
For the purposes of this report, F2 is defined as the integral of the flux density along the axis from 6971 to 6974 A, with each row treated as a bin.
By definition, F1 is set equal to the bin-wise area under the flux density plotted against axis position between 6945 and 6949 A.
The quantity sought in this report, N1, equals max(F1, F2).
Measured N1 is 69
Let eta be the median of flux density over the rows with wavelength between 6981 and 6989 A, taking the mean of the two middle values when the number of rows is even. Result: 17.7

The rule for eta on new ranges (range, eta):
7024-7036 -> 18.8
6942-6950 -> 17.4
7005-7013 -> 18.4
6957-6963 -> 17.5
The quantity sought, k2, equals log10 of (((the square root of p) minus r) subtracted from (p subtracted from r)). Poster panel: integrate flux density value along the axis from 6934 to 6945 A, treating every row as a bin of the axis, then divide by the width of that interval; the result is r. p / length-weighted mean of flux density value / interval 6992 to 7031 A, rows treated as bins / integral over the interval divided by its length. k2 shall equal 1.05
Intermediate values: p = 18.6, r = 17.0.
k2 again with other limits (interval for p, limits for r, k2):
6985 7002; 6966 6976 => 1.10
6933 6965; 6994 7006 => 1.20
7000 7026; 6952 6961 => 1.08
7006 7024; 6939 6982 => 1.08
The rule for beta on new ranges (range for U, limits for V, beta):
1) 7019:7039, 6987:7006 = 0.59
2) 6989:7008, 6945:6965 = 0.85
